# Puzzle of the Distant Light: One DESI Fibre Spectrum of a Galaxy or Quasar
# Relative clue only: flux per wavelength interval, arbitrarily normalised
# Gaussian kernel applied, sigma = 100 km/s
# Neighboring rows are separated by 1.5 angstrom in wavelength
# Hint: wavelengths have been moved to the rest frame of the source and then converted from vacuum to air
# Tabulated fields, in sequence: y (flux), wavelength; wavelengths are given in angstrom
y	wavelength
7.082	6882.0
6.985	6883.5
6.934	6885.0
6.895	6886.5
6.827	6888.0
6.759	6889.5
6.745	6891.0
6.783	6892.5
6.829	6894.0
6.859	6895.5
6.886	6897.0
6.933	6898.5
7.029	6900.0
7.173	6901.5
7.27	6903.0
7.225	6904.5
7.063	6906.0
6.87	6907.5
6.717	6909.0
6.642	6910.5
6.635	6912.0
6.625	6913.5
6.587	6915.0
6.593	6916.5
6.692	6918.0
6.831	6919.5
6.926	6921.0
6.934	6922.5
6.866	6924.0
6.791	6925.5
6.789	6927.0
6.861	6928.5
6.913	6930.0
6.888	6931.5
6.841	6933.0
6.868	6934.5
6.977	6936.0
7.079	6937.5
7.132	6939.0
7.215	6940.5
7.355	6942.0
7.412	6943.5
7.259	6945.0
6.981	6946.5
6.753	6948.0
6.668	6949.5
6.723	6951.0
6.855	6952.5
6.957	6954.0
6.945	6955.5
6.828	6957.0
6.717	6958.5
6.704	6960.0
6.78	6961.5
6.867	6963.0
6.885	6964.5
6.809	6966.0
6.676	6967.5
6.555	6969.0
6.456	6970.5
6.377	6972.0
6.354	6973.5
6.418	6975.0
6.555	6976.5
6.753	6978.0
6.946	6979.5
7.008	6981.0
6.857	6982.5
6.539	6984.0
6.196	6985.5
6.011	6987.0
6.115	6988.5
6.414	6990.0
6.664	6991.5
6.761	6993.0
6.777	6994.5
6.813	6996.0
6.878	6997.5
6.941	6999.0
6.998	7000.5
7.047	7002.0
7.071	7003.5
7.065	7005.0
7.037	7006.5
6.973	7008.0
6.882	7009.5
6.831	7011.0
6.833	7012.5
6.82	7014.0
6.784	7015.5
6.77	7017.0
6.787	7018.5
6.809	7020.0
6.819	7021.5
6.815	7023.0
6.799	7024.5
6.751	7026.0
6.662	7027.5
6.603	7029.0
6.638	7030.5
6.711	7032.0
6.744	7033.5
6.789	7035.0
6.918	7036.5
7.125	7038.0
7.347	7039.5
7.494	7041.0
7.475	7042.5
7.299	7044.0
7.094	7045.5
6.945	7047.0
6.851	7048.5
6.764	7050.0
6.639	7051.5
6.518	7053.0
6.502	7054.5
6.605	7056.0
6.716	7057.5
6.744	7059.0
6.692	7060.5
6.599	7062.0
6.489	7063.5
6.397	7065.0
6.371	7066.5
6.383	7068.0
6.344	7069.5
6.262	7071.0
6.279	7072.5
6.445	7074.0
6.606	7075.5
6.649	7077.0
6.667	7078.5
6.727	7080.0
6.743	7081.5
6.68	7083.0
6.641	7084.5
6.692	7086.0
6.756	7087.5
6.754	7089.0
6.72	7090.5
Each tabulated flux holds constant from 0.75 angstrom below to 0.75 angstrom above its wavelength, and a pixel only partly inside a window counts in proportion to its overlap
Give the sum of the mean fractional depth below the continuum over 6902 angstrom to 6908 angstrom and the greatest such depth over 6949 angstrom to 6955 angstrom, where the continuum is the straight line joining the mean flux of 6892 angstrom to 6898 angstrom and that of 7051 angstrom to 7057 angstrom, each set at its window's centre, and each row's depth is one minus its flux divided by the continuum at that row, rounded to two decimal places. -0.03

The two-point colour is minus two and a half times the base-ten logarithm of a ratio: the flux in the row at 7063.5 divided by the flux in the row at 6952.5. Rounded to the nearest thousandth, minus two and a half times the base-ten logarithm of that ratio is 0.060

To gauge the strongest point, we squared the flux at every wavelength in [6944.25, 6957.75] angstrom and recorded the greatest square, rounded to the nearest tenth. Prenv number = 52.7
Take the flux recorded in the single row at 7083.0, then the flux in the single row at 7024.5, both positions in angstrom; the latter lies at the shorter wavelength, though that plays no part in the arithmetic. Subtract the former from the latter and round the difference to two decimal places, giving 0.12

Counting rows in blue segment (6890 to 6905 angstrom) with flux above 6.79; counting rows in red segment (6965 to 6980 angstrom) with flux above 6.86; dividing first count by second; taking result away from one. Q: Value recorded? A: -7.0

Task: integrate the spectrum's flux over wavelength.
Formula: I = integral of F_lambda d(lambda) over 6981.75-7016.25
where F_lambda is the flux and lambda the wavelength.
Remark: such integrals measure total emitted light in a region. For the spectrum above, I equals 233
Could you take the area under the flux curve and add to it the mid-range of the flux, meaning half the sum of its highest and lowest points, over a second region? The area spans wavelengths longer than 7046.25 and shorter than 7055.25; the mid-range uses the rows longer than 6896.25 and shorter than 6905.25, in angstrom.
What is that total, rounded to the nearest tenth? 67.4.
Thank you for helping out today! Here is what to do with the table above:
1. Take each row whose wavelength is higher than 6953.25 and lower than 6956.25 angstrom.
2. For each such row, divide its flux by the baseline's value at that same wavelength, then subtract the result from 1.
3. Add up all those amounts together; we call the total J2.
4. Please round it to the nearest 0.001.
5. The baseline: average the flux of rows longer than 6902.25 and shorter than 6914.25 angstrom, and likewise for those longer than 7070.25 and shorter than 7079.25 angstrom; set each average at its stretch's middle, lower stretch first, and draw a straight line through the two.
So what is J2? -0.053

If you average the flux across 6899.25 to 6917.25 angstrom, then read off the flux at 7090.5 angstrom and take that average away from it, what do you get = -0.149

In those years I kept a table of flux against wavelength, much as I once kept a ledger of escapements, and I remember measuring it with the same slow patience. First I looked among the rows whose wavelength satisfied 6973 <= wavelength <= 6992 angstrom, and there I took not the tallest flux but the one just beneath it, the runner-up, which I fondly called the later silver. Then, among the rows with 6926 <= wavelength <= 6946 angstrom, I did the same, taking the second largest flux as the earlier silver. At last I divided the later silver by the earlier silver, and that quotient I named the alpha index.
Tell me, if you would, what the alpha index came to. 0.94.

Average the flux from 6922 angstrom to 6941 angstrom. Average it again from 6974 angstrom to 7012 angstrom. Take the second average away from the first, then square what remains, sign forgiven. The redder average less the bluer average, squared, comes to 0.037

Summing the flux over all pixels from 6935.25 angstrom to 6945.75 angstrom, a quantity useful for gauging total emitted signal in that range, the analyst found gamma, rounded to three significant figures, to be 50.4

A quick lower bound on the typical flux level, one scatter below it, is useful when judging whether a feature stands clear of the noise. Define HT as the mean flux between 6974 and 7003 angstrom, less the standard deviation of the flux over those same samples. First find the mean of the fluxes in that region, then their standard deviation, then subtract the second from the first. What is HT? 6.36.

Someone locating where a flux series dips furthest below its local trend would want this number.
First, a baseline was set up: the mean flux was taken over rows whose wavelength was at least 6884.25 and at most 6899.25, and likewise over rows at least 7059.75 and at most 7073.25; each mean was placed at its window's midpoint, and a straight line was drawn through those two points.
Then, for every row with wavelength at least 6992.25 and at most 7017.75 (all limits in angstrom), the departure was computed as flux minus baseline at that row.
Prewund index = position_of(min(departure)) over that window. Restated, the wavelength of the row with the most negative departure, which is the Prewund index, 6993.0 angstrom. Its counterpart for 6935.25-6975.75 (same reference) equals 6973.5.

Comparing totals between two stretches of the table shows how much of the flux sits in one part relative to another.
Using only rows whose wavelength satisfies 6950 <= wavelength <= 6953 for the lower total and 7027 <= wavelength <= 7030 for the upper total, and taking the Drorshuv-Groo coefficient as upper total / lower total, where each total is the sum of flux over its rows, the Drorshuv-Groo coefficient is 1.0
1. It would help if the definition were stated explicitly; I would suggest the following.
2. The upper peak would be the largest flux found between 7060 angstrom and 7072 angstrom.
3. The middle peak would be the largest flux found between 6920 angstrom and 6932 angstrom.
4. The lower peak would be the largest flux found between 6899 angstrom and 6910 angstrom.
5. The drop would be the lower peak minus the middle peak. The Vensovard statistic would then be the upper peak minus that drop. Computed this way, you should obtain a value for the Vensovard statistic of 6.36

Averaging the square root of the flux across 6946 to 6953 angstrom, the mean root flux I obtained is 2.61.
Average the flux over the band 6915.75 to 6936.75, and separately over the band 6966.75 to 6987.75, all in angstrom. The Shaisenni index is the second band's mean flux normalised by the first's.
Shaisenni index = 0.96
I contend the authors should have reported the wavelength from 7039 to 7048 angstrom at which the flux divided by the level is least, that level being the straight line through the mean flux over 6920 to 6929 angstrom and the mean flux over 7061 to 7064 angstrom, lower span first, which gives 7047.0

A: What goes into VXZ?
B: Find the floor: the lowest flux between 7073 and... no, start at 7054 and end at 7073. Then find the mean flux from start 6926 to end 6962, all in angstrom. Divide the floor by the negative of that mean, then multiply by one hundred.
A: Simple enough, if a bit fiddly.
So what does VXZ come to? -90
